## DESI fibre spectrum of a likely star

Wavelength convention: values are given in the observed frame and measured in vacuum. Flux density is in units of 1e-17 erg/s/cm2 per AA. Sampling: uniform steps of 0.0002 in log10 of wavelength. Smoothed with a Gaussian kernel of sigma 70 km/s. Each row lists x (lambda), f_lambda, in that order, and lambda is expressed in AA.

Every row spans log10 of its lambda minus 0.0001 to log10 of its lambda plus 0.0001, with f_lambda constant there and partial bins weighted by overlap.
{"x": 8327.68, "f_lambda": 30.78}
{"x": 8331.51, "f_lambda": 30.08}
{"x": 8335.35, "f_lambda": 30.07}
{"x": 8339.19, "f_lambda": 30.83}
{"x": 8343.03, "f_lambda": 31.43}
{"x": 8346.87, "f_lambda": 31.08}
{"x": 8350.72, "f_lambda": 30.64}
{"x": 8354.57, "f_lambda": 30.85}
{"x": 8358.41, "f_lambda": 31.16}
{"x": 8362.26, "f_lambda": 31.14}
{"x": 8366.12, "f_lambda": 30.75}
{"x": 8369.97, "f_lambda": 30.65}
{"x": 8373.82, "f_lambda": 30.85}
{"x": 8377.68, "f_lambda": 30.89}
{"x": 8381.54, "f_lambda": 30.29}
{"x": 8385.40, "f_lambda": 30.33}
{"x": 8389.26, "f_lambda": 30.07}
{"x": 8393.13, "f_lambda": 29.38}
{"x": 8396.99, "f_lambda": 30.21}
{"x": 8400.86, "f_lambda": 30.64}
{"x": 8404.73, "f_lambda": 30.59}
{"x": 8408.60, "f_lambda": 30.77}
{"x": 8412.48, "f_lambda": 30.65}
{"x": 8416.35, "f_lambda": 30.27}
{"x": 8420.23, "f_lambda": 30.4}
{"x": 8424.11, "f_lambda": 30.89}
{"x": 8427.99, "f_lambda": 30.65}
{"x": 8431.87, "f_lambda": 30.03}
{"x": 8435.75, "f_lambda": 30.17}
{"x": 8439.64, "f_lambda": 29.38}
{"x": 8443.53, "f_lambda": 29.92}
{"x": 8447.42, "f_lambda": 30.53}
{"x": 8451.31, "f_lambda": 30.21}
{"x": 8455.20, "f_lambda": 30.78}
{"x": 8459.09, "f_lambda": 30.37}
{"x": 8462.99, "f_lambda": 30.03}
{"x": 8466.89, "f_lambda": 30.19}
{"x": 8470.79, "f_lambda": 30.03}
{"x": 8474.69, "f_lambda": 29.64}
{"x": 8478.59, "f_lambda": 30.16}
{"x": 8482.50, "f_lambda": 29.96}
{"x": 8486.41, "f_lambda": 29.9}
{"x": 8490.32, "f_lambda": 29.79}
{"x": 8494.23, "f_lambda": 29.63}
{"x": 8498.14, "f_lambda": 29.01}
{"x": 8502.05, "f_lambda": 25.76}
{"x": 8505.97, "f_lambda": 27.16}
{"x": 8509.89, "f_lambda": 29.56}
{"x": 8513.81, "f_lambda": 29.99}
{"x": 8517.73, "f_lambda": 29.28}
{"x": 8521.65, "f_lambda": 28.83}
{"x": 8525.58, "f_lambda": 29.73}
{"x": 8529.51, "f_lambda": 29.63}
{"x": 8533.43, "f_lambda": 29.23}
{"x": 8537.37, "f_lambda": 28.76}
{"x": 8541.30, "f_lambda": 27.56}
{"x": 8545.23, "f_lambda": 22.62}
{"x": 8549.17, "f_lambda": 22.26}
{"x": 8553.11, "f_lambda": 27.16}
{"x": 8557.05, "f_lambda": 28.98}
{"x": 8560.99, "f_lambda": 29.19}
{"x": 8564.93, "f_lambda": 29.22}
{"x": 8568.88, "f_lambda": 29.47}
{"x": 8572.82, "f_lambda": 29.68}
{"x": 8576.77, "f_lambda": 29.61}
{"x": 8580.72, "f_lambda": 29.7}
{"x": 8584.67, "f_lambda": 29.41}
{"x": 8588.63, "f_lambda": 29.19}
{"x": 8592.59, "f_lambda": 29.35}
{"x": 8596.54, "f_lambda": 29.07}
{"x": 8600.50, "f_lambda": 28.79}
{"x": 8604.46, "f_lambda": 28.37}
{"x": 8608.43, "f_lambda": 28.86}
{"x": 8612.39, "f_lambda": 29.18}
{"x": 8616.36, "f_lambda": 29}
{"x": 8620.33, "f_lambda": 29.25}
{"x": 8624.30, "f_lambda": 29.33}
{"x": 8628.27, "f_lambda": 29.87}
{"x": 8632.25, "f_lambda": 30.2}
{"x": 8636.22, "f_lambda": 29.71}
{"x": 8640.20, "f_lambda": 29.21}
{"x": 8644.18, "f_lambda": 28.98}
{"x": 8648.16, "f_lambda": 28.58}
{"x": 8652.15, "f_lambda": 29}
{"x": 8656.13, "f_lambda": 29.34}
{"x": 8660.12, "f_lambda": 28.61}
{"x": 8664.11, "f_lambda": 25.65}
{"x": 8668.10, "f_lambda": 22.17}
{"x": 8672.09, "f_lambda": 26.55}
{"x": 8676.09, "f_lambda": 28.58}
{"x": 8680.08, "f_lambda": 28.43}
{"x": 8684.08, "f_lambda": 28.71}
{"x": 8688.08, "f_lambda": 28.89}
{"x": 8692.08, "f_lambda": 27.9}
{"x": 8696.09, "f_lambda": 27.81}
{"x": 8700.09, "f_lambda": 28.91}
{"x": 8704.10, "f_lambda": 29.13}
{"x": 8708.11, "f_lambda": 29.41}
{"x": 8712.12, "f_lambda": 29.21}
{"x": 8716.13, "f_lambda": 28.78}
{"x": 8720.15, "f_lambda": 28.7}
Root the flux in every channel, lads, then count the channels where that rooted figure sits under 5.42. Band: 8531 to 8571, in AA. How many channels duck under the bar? 9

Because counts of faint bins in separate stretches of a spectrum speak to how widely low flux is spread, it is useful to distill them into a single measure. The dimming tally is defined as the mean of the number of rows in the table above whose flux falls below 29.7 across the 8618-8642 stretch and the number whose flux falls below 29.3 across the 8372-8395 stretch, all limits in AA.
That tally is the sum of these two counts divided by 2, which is 1.5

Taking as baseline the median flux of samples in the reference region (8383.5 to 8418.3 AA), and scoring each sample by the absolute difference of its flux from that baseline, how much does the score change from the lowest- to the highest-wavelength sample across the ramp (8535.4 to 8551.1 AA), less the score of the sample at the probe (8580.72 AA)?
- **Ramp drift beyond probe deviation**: 5.9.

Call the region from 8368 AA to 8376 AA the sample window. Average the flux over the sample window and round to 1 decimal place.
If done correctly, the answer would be 30.8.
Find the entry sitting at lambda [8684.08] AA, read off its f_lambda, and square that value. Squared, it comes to 824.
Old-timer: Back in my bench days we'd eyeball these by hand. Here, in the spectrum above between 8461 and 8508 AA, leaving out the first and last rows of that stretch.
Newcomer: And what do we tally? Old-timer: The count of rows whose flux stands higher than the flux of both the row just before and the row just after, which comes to 2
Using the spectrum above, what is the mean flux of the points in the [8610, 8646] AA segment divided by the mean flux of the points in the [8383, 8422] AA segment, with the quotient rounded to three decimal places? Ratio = 0.970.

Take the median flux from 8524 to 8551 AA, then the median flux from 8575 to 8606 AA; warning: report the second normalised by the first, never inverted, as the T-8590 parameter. 1.02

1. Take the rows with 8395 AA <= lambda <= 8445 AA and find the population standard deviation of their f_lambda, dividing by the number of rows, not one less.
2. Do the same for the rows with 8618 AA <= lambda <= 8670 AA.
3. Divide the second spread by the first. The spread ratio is 5.3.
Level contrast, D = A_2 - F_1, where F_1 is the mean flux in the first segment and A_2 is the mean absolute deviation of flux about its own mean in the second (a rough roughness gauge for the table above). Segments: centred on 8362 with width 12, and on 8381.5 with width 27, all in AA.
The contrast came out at -30.6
